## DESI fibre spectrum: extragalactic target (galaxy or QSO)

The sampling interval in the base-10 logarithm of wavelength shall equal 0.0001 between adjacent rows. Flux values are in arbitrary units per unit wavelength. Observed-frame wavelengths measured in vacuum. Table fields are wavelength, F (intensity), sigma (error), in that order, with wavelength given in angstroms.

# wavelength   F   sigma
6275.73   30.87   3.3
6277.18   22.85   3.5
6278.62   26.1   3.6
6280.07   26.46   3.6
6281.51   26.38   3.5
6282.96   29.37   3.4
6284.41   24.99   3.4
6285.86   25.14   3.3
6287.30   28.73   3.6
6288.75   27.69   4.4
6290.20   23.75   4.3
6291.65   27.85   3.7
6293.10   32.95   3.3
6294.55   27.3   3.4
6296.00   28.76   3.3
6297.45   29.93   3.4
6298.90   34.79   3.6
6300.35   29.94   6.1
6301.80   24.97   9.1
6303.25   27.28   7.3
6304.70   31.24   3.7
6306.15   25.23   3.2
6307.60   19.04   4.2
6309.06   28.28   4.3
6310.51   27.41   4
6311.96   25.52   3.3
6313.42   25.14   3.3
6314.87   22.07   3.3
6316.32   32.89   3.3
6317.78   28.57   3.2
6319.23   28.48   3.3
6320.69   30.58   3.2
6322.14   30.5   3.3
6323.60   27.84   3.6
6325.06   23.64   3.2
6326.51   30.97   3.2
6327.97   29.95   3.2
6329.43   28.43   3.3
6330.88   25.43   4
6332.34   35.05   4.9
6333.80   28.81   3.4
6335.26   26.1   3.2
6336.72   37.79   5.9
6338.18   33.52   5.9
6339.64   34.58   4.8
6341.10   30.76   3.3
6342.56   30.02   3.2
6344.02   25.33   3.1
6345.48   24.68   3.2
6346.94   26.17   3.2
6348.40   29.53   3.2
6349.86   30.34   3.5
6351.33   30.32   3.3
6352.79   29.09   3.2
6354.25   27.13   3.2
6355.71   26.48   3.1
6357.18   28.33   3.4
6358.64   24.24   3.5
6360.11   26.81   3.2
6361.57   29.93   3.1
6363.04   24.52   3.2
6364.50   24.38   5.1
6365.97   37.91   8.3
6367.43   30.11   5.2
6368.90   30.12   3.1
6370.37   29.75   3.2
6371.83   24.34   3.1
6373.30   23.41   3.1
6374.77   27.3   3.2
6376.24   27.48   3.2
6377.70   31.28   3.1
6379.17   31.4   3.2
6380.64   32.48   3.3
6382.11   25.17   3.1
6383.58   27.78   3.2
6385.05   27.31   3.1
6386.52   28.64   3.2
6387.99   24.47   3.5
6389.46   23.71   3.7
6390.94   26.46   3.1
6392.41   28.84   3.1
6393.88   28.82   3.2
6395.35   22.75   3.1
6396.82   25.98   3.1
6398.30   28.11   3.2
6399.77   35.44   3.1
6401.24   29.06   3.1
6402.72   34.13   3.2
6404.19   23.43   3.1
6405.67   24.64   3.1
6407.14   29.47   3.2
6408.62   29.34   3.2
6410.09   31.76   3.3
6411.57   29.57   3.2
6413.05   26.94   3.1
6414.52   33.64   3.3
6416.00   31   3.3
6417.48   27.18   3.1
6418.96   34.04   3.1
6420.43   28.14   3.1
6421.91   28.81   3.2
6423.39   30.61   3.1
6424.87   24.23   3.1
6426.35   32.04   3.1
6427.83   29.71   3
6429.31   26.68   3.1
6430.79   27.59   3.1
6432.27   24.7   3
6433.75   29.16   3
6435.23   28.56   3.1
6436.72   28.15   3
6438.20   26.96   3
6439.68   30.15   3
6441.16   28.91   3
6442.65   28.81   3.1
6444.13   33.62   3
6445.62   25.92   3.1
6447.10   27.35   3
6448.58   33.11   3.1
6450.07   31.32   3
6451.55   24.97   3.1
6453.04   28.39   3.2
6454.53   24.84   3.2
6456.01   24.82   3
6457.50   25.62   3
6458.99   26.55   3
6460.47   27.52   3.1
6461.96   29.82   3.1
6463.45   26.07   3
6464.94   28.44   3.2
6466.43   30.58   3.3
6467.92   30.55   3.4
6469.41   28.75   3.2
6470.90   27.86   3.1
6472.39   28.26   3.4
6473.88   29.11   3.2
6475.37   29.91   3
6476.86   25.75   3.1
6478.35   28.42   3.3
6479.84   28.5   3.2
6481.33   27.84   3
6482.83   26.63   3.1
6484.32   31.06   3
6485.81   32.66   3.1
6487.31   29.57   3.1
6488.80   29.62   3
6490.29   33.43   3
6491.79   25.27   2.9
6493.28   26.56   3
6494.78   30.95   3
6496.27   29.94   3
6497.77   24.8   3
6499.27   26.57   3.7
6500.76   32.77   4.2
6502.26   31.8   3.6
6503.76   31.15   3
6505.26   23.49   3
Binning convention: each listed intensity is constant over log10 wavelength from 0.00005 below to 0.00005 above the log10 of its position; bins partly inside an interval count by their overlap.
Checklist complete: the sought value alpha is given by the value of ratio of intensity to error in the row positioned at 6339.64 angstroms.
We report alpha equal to 7.20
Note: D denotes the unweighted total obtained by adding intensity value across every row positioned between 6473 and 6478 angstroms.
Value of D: 84.8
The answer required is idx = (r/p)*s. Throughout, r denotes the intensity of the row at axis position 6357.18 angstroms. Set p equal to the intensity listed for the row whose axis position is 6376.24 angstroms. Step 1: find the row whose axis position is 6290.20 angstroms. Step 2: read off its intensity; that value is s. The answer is 24.5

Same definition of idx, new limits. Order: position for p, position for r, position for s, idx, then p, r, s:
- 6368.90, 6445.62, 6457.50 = 22.0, 30.12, 25.92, 25.62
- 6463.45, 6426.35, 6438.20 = 33.1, 26.07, 32.04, 26.96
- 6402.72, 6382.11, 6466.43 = 22.6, 34.13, 25.17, 30.58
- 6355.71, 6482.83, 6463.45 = 26.2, 26.48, 26.63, 26.07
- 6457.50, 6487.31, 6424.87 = 28.0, 25.62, 29.57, 24.23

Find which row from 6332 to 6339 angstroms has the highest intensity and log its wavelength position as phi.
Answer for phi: 6336.72 angstroms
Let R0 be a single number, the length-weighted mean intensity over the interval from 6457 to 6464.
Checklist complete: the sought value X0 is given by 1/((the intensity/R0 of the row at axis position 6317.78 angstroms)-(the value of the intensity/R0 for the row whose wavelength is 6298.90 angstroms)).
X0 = -4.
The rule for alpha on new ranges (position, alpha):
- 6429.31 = 8.61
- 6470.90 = 8.99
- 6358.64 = 6.93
